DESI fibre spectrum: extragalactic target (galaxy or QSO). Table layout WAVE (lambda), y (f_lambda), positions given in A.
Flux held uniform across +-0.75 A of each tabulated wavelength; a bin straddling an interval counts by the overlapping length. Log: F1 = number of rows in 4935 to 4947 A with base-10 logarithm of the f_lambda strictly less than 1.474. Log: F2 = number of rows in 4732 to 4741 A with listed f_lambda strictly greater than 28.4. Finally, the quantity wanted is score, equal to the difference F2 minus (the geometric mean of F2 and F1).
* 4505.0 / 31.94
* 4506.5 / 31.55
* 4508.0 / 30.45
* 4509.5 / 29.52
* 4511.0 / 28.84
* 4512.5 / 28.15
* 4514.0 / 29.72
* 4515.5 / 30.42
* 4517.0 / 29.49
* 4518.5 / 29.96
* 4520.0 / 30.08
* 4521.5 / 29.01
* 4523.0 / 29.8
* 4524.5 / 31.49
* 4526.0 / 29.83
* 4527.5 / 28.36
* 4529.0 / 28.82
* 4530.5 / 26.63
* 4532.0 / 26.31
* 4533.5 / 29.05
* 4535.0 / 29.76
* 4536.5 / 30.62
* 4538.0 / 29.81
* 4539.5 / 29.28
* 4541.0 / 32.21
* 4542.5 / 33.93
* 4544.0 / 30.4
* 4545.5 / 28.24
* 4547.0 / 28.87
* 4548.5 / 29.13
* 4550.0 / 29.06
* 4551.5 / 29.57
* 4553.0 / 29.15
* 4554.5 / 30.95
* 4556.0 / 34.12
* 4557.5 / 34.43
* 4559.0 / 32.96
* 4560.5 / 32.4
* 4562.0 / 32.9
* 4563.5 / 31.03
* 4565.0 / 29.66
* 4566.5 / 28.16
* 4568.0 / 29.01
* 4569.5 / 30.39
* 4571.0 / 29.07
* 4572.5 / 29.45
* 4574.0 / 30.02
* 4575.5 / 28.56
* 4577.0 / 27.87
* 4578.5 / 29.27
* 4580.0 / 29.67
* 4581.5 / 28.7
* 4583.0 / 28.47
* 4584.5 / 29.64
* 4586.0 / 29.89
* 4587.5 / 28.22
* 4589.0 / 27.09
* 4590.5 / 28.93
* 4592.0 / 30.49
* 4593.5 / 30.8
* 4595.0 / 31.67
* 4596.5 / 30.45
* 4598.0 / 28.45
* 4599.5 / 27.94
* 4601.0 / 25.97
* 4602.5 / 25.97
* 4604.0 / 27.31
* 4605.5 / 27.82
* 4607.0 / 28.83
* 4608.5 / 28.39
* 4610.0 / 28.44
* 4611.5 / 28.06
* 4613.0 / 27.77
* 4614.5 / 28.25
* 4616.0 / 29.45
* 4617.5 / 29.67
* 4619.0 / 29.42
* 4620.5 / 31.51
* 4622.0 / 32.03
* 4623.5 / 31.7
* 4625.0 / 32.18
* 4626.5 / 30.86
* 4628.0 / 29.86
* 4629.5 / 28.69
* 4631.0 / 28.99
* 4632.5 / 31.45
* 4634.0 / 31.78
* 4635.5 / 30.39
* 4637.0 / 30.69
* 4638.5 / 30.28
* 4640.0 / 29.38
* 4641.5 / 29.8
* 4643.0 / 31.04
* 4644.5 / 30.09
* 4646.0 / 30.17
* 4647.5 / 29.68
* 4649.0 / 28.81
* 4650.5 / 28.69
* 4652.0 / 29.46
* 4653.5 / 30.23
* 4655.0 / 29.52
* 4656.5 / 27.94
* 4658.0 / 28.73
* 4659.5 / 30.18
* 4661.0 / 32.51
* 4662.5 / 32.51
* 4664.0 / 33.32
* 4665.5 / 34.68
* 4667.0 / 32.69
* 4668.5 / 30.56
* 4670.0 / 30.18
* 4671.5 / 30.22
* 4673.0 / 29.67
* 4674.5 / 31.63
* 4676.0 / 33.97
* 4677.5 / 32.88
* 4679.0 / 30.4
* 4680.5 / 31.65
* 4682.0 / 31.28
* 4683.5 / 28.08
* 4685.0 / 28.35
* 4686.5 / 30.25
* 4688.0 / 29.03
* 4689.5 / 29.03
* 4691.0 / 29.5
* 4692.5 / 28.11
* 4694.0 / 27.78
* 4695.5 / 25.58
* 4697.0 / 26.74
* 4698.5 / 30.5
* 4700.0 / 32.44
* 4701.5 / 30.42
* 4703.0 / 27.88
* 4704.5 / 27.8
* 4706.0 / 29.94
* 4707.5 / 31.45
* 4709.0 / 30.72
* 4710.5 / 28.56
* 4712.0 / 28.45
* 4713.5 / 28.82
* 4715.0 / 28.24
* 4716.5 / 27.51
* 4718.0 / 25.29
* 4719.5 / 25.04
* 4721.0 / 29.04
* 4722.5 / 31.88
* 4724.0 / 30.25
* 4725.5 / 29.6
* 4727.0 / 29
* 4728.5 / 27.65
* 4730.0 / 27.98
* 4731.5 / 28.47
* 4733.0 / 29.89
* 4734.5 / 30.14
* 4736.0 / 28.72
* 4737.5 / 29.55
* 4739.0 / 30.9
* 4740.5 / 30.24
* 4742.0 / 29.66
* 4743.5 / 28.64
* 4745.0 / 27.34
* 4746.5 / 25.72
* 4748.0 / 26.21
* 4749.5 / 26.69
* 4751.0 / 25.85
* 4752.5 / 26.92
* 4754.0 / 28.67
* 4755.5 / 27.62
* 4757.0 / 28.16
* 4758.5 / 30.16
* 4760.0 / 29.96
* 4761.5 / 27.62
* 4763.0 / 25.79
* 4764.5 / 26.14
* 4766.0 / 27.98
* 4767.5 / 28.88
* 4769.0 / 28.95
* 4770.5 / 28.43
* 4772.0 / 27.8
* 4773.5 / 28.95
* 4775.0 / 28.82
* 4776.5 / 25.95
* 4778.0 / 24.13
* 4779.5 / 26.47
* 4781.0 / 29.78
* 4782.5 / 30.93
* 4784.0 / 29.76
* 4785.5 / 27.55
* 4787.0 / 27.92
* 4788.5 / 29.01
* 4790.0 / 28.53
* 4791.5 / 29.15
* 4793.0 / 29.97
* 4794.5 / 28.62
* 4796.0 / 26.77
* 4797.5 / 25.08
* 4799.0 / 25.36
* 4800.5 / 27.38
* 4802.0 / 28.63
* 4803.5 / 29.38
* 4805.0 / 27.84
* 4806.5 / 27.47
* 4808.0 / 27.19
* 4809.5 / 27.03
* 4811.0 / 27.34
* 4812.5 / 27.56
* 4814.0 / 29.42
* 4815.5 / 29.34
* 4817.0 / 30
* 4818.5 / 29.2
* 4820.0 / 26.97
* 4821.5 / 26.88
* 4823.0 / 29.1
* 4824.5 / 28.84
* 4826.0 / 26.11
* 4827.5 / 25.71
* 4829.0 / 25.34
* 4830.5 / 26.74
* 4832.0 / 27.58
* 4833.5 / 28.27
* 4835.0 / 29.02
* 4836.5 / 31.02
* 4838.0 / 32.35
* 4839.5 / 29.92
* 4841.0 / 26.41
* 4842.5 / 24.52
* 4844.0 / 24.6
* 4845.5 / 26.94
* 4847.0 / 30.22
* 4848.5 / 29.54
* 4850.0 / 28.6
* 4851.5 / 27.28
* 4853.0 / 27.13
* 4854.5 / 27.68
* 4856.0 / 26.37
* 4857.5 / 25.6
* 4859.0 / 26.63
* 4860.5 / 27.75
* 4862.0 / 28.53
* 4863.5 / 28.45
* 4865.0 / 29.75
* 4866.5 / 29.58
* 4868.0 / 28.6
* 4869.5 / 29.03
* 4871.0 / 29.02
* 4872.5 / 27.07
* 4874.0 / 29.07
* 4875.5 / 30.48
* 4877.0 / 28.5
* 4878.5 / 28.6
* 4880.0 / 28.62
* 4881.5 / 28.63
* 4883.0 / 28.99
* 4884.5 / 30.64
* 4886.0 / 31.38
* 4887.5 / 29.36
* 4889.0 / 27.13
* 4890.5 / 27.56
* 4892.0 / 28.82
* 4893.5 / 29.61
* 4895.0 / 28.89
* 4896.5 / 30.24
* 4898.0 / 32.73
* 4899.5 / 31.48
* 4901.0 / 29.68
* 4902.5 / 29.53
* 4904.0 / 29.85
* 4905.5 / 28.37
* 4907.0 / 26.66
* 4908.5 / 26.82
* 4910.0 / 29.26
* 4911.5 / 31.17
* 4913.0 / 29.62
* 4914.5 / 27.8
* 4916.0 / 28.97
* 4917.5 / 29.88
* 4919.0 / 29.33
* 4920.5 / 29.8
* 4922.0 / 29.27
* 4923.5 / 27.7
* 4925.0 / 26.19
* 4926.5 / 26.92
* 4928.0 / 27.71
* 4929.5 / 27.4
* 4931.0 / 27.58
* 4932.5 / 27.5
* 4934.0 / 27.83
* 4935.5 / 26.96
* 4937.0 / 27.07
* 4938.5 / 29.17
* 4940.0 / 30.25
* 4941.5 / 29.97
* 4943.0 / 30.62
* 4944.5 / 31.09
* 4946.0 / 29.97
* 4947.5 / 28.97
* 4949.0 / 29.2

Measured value 1.8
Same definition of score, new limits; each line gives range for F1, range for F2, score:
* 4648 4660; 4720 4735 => 1.1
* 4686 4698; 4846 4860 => -1.6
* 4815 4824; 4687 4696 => -0.9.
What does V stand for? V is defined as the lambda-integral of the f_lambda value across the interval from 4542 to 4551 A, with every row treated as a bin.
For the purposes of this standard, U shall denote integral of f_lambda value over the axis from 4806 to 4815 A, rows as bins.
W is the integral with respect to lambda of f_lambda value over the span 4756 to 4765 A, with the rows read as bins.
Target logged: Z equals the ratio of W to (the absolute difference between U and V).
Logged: 13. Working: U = 249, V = 268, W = 252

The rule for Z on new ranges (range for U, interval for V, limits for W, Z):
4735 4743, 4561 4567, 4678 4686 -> 4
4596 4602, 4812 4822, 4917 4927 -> 2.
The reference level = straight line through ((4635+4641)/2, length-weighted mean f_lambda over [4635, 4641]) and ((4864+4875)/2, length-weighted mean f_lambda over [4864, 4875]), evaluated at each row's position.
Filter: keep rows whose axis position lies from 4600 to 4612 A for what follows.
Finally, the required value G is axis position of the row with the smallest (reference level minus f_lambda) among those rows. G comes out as 4607.0 A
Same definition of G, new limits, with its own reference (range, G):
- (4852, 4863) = 4862.0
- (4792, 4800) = 4793.0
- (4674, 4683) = 4676.0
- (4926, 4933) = 4928.0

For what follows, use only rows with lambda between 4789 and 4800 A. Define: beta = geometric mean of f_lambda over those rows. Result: 27.6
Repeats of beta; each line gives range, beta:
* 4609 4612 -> 28.2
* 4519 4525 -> 30.1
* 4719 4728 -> 29.1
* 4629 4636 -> 30.2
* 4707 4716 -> 29.3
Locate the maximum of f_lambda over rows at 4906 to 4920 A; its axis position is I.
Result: 4911.5 A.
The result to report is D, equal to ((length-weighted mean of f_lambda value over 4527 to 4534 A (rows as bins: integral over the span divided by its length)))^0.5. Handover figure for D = 5.27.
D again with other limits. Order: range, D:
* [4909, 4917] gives 5.41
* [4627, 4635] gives 5.49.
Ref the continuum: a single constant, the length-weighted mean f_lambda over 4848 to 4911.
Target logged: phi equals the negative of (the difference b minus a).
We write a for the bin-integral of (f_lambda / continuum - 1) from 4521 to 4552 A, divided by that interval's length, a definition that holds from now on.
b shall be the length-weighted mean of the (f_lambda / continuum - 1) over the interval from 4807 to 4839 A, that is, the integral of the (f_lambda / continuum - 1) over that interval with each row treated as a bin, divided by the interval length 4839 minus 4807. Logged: 0.05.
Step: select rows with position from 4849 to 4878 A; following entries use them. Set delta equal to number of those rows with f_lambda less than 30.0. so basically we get 18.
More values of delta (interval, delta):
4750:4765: 9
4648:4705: 18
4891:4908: 8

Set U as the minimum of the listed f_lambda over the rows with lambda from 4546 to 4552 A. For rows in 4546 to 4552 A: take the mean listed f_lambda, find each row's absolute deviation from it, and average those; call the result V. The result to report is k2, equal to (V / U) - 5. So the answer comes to -4.99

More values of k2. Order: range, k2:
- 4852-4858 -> -4.97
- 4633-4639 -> -4.98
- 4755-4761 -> -4.96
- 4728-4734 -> -4.97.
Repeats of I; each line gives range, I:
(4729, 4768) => 4739.0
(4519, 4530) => 4524.5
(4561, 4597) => 4562.0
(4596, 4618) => 4596.5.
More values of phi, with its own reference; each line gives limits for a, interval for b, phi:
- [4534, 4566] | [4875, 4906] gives 0.05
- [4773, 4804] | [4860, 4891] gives -0.03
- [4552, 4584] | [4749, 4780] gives 0.09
